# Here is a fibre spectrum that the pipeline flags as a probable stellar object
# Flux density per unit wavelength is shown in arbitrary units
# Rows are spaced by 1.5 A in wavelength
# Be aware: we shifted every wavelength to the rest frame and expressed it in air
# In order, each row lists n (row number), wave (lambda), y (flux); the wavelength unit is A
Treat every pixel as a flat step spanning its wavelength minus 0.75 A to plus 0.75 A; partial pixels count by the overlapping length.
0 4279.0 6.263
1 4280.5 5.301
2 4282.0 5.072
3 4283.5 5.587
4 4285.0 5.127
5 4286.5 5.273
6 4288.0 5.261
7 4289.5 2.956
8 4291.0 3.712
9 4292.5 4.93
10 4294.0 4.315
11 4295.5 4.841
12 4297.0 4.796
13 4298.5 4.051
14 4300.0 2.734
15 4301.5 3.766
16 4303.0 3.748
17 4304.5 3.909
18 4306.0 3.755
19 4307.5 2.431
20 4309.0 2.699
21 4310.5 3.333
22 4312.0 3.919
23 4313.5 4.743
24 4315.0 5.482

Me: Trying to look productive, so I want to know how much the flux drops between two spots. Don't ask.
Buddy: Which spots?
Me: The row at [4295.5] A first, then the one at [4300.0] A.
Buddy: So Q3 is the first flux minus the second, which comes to 2.1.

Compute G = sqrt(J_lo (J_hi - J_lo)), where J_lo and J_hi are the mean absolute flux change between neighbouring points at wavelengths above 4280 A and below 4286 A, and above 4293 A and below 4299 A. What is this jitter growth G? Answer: 0.12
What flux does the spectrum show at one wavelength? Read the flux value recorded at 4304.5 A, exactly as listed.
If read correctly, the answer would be 3.909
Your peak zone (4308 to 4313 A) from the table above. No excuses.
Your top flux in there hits 3.919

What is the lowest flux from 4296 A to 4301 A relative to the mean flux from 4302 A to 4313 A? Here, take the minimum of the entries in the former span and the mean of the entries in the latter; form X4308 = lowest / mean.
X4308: 0.80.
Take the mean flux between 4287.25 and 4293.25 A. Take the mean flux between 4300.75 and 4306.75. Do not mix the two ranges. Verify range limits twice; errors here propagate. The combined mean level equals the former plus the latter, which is 8.0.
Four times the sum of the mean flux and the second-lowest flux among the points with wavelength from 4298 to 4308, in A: 25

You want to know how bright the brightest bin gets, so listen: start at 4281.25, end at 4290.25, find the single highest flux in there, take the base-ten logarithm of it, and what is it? 0.75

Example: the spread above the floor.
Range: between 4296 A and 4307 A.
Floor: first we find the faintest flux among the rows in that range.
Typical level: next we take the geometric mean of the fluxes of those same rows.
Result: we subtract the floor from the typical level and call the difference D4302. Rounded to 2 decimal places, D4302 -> 1.04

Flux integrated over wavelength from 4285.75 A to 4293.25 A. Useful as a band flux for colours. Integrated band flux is 33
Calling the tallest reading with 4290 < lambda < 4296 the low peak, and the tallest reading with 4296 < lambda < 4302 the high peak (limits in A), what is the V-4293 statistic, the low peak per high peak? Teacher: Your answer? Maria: 1.03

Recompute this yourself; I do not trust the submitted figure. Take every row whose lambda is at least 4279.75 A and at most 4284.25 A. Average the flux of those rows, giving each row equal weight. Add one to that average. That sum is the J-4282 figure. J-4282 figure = 6.3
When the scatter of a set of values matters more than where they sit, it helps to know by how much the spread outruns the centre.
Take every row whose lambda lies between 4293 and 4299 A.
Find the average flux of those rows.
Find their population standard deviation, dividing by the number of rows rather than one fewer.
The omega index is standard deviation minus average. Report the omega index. -4.2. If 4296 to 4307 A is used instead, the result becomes -3.3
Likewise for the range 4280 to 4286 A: -5.1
